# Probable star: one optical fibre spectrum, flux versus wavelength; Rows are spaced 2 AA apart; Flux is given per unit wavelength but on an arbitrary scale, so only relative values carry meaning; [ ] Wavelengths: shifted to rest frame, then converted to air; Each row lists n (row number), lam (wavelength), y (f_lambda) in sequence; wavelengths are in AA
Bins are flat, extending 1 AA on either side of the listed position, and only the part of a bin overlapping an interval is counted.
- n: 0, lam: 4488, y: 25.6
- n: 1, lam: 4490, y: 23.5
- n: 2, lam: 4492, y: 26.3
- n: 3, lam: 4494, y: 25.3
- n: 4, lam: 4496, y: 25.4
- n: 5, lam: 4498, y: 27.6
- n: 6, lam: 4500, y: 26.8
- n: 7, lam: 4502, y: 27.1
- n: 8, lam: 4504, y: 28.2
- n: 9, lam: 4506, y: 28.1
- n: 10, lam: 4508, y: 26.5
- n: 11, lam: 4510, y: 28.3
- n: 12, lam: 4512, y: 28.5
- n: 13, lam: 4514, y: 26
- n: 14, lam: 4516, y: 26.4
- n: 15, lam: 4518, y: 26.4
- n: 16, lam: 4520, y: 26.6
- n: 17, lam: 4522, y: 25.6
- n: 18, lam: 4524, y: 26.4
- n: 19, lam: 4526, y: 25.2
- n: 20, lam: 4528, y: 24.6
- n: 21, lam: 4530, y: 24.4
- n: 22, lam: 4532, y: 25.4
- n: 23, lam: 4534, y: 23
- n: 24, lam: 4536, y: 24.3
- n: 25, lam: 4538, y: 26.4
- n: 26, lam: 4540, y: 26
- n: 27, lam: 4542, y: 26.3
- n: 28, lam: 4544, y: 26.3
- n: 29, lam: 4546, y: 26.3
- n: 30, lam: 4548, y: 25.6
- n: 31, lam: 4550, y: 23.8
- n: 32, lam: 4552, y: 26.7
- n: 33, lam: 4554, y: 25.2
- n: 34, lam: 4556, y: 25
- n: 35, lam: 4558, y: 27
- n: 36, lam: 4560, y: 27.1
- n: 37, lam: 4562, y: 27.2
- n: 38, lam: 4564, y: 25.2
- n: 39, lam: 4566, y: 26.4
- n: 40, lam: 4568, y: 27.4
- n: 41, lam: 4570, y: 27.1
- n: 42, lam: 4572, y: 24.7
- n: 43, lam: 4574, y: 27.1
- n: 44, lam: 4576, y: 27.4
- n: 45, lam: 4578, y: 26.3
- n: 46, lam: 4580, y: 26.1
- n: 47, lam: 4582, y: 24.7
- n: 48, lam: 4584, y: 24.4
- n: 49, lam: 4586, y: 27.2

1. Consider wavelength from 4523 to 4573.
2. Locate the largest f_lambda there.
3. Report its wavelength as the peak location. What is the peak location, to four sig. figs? 4568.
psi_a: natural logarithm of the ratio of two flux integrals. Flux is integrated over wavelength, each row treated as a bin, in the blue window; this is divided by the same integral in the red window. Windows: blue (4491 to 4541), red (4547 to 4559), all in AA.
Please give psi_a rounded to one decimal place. 1.5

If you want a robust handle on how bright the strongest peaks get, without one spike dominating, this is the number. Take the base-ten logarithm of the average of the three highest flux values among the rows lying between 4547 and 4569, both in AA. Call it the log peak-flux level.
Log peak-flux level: 1.44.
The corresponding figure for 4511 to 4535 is 1.43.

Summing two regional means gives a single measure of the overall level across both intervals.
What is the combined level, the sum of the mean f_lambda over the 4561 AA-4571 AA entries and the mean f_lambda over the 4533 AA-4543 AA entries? 51.9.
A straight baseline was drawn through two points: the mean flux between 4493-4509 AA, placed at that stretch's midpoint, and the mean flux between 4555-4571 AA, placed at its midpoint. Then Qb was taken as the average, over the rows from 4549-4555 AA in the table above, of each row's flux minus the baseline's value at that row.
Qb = -1.4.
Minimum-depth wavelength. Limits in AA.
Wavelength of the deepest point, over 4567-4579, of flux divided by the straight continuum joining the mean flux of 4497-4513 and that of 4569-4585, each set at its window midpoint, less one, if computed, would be 4572 AA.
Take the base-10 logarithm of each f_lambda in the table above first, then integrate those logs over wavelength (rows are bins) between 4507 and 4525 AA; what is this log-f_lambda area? 25.7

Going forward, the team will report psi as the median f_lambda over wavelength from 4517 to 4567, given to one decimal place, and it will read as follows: 26.0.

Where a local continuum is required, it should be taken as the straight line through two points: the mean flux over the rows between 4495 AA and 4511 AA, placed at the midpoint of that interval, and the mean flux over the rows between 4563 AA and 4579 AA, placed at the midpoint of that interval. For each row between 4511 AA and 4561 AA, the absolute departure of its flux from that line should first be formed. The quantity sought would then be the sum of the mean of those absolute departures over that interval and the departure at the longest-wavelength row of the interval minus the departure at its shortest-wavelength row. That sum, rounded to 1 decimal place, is 0.4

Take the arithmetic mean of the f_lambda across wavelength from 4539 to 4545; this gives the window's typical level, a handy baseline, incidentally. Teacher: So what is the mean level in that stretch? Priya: 26.2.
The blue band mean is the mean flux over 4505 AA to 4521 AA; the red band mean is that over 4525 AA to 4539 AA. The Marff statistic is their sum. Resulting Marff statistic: 51.9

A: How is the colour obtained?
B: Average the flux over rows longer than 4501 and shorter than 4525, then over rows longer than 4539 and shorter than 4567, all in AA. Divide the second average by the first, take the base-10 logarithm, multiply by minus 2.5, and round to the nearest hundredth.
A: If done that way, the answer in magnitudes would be 0.04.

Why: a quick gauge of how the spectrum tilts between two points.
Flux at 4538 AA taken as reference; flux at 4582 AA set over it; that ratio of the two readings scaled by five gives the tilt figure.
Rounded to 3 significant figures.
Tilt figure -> 4.68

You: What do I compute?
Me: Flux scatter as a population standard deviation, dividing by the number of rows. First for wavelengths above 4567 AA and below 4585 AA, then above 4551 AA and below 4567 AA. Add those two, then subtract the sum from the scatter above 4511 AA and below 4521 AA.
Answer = -1.16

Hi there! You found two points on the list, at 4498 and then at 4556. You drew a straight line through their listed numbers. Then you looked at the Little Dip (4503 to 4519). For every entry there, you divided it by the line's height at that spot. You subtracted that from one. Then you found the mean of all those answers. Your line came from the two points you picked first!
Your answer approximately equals -0.010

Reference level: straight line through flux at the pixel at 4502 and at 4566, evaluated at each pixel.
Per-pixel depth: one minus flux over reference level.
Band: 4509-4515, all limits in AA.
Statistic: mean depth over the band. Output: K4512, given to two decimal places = -0.02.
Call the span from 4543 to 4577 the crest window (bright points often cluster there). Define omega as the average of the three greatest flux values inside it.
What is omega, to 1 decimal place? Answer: 27.3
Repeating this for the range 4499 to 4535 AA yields 28.3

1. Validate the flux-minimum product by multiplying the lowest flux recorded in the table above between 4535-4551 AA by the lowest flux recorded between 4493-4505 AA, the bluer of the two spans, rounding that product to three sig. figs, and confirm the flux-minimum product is 602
